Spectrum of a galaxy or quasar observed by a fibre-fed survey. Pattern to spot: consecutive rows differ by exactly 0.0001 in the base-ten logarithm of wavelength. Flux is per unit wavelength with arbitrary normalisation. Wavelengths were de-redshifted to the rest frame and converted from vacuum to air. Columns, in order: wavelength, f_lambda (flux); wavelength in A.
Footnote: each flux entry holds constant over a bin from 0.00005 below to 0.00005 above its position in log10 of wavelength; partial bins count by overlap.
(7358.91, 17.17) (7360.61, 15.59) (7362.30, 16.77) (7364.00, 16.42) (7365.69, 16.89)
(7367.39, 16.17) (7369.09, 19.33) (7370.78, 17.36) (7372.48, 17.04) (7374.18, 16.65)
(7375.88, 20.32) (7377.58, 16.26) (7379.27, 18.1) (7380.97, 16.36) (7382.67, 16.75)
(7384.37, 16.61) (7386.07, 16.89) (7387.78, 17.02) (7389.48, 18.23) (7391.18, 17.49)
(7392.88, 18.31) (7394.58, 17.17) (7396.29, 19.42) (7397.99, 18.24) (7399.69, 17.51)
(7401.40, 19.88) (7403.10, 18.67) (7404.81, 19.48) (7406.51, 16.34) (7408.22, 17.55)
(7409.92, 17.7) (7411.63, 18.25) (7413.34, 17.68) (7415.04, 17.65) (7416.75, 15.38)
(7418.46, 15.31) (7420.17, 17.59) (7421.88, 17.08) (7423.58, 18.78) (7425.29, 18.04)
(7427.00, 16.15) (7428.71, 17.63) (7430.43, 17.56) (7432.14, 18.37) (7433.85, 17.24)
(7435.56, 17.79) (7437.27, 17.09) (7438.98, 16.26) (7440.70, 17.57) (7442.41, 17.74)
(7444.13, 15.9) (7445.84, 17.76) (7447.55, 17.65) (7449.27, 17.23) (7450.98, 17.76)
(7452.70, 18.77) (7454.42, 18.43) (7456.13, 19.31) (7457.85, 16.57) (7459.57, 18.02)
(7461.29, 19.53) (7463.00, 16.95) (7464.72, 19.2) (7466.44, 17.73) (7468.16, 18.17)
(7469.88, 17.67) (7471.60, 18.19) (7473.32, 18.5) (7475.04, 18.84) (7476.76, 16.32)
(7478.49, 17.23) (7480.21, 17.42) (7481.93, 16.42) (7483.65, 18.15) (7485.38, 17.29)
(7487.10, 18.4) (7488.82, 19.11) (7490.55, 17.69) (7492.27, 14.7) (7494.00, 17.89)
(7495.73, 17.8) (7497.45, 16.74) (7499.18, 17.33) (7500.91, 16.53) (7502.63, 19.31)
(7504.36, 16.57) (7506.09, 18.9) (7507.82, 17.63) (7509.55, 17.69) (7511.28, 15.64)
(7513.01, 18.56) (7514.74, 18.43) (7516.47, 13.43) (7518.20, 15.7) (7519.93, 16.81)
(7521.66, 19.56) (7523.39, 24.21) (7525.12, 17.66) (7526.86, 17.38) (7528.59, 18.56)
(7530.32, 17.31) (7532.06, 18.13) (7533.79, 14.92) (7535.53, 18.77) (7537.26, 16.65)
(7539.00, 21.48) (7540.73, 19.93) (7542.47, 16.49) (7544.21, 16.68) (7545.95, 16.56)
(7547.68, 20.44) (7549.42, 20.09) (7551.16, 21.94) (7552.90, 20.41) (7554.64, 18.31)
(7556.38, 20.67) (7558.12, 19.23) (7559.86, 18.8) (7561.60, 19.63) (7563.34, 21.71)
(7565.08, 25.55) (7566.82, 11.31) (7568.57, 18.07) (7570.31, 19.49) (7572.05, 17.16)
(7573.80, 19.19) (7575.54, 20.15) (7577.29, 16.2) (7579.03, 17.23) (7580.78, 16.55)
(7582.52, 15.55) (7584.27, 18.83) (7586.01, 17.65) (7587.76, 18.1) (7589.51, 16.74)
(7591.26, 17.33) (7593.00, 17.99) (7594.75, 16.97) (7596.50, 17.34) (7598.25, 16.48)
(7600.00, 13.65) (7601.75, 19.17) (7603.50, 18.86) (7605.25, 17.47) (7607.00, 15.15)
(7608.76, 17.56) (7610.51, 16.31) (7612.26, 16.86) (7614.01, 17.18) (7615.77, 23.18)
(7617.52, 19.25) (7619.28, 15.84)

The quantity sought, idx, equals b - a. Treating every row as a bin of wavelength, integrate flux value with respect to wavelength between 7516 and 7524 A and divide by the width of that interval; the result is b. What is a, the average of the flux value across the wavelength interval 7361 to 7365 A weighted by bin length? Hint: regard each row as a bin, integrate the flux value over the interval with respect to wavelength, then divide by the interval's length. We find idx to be 1.5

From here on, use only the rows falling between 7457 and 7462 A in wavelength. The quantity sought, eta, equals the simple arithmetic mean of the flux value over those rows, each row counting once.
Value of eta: 18.0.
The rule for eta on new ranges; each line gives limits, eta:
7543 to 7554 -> 19.4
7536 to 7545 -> 18.2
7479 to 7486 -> 17.3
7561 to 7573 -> 19.0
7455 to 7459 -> 17.9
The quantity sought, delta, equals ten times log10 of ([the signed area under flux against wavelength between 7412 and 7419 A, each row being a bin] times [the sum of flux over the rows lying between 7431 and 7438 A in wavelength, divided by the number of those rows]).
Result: 33.1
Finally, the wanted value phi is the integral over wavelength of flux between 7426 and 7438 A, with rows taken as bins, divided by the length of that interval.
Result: 17.4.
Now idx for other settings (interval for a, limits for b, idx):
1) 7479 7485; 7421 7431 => 0.2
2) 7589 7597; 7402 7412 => 0.7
